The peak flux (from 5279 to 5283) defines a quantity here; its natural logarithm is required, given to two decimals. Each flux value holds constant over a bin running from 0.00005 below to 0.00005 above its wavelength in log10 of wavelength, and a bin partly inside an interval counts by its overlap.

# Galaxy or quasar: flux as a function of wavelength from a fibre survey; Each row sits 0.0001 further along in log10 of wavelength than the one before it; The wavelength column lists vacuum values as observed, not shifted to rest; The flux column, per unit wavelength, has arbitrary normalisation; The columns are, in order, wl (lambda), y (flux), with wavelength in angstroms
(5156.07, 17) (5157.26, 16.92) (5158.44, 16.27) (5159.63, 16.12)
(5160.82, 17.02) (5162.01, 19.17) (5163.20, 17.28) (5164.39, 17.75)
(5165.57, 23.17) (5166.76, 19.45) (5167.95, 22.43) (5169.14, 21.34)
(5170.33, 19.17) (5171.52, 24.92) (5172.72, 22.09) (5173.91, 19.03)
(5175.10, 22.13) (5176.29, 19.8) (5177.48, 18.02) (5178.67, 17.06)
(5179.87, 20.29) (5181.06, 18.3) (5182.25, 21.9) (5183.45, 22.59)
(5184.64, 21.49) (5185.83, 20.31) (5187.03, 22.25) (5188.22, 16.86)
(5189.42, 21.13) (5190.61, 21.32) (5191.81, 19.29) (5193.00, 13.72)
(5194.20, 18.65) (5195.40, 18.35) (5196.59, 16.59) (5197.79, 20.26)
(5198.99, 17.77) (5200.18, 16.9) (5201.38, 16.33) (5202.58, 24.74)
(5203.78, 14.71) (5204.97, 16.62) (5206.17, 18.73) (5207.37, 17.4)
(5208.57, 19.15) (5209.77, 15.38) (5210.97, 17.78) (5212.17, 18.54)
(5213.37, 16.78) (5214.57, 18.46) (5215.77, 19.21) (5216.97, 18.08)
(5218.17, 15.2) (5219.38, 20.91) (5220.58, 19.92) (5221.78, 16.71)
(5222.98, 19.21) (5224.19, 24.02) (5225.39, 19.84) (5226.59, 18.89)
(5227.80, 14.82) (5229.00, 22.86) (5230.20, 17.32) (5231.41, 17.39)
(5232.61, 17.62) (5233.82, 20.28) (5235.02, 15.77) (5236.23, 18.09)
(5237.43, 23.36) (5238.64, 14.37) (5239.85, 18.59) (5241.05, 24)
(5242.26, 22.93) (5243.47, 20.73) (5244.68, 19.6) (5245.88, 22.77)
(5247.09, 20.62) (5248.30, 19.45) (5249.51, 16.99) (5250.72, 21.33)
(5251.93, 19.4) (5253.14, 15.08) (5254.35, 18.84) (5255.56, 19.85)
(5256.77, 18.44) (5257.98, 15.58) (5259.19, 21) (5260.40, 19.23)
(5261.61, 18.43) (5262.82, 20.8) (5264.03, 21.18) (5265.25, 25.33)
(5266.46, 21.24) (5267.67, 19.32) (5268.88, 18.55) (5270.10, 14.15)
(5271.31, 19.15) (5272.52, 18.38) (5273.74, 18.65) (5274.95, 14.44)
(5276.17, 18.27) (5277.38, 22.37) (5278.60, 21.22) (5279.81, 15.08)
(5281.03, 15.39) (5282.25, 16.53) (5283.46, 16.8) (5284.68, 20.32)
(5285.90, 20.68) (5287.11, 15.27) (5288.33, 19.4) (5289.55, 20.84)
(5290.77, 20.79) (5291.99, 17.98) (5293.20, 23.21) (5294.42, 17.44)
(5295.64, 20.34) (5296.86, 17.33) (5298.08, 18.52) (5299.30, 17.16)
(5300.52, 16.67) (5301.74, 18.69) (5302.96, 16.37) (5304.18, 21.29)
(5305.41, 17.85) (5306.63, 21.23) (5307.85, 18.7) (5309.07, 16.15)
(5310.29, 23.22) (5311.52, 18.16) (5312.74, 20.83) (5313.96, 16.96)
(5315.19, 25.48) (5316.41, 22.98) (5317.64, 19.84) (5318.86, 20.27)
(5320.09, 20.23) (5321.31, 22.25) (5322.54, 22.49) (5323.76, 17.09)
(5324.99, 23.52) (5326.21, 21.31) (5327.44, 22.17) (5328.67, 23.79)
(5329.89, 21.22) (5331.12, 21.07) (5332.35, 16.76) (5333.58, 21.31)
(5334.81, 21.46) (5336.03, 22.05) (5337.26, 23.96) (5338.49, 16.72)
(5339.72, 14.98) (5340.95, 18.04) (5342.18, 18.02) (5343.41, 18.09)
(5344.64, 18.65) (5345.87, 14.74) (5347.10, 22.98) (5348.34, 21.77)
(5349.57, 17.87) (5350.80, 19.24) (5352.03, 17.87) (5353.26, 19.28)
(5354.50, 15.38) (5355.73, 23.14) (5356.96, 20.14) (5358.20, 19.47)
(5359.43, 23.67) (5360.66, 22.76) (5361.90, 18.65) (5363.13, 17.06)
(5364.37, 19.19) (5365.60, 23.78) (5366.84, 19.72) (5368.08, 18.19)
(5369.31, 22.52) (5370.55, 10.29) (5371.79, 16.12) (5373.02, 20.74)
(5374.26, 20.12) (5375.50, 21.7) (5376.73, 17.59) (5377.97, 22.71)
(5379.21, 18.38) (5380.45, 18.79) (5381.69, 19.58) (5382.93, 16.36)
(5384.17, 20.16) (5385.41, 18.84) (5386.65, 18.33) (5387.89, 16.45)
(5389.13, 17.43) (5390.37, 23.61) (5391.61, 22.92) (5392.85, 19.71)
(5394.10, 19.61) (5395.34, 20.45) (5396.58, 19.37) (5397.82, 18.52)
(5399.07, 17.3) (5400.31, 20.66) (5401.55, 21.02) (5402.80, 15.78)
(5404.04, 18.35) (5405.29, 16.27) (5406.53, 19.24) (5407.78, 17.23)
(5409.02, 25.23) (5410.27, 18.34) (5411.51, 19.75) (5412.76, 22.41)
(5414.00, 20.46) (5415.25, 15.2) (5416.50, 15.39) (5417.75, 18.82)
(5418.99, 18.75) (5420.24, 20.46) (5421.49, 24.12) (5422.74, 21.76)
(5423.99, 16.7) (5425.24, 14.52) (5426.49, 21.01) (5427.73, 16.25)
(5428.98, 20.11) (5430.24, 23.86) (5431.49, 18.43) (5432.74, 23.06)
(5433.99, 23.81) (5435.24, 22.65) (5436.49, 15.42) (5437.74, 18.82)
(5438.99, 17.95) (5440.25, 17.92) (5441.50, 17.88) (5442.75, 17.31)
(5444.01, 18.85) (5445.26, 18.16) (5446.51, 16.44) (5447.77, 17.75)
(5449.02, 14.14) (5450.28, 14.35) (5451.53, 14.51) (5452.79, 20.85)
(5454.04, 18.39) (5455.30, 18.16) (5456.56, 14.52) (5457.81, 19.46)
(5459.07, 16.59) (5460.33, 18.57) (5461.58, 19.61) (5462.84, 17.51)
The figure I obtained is 2.81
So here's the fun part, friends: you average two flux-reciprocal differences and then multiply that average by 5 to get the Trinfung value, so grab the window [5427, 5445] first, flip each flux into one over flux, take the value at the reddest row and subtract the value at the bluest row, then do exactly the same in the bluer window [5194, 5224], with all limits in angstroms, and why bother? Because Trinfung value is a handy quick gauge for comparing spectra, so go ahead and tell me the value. -0.03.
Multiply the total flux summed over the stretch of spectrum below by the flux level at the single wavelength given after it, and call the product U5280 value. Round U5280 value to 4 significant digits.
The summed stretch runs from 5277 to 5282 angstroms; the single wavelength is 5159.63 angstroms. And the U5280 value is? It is 1194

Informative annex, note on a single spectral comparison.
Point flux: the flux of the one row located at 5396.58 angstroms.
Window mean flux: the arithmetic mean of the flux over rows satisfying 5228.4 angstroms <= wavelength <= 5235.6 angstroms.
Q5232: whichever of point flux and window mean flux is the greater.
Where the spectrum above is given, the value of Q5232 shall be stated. 19.4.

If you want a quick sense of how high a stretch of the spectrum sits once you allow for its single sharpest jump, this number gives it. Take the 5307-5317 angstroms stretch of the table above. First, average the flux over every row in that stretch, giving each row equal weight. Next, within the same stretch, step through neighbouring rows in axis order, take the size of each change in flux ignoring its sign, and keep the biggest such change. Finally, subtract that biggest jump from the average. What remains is 11.8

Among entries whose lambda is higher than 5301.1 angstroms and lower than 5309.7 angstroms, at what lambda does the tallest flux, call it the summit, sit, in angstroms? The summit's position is 5304.18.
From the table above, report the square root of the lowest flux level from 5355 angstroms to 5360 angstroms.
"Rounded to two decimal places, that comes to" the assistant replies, 4.41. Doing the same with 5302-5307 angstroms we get 4.05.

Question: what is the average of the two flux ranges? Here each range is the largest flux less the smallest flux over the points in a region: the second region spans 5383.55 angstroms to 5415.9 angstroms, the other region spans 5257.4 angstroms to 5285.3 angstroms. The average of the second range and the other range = 11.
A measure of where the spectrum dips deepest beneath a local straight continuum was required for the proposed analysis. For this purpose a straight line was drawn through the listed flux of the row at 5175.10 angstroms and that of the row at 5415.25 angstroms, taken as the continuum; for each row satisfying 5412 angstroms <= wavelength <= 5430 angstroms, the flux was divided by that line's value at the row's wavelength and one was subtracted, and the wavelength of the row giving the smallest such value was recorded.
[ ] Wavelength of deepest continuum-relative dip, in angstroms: 5425.24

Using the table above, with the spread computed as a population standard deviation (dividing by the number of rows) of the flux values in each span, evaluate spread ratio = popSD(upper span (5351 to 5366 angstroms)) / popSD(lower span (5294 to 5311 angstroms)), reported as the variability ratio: 1.28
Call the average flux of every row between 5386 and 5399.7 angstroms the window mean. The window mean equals 19.4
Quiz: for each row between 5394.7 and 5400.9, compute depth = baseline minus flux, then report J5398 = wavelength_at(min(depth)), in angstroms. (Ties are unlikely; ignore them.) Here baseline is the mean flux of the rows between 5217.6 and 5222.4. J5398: 5400.31 angstroms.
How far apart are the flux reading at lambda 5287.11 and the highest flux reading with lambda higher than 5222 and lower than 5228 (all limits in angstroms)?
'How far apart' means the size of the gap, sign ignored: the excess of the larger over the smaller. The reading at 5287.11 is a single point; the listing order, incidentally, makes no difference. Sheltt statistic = 9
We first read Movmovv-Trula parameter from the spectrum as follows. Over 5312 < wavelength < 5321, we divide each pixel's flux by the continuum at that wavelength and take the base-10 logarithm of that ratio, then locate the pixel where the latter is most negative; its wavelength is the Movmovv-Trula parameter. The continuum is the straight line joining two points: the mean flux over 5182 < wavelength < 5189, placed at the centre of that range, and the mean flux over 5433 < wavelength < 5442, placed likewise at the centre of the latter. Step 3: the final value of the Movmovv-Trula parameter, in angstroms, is 5313.96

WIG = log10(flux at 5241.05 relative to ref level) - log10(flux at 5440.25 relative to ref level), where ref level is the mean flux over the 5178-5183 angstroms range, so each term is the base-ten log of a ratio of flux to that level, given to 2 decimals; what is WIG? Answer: 0.13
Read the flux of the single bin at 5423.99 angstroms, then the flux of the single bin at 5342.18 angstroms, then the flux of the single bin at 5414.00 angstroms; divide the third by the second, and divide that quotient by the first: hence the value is 0.0680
